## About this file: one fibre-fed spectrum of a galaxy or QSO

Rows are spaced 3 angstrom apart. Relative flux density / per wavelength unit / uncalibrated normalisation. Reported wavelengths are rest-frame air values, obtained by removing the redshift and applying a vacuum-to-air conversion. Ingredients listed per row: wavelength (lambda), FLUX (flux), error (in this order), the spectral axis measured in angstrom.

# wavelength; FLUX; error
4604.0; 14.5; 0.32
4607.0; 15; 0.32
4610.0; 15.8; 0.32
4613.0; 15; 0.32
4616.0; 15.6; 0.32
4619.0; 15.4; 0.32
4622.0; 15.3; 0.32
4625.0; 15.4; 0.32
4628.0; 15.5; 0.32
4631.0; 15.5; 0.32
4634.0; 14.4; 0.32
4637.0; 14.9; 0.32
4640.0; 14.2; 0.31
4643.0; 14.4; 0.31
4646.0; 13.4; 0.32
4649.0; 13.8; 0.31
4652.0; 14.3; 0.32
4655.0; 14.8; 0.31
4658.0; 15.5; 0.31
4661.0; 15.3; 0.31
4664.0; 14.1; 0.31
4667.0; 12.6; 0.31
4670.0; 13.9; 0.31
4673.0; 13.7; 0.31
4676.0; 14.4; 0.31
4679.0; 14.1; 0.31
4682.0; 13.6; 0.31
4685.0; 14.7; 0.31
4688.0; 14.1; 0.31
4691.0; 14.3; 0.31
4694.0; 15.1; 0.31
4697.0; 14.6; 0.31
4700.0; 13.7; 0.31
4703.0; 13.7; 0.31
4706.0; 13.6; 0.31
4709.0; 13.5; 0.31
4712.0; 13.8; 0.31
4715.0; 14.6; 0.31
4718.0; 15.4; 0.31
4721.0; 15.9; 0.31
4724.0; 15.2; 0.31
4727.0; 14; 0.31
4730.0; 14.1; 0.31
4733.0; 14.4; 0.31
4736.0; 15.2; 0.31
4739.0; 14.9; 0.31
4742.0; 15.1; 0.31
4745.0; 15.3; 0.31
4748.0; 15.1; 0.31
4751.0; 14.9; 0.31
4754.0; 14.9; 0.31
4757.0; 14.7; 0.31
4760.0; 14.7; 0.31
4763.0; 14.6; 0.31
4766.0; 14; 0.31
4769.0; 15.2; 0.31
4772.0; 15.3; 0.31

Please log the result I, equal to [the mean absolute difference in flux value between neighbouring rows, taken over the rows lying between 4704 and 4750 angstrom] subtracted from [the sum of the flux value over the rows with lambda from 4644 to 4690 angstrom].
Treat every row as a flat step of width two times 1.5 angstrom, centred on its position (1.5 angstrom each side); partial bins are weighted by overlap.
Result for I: 212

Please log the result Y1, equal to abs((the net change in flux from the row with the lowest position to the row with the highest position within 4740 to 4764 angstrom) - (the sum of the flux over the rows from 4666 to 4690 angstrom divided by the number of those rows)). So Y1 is 14.4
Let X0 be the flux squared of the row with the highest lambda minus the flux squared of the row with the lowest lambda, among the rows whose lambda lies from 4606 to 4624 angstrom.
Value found 9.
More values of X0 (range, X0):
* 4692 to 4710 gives -46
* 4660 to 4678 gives -27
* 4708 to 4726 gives 49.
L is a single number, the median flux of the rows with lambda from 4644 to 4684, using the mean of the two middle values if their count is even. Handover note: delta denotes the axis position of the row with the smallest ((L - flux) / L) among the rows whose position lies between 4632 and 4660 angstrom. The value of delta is 4658.0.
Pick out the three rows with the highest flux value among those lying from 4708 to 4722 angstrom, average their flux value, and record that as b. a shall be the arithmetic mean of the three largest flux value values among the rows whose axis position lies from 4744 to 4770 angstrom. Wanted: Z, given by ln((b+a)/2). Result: 2.72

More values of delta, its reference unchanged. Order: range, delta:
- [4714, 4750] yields 4721.0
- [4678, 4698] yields 4694.0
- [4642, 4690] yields 4658.0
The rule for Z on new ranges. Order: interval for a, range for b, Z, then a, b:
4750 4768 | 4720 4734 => 2.71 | 14.83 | 15.2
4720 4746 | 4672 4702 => 2.72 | 15.47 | 14.8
